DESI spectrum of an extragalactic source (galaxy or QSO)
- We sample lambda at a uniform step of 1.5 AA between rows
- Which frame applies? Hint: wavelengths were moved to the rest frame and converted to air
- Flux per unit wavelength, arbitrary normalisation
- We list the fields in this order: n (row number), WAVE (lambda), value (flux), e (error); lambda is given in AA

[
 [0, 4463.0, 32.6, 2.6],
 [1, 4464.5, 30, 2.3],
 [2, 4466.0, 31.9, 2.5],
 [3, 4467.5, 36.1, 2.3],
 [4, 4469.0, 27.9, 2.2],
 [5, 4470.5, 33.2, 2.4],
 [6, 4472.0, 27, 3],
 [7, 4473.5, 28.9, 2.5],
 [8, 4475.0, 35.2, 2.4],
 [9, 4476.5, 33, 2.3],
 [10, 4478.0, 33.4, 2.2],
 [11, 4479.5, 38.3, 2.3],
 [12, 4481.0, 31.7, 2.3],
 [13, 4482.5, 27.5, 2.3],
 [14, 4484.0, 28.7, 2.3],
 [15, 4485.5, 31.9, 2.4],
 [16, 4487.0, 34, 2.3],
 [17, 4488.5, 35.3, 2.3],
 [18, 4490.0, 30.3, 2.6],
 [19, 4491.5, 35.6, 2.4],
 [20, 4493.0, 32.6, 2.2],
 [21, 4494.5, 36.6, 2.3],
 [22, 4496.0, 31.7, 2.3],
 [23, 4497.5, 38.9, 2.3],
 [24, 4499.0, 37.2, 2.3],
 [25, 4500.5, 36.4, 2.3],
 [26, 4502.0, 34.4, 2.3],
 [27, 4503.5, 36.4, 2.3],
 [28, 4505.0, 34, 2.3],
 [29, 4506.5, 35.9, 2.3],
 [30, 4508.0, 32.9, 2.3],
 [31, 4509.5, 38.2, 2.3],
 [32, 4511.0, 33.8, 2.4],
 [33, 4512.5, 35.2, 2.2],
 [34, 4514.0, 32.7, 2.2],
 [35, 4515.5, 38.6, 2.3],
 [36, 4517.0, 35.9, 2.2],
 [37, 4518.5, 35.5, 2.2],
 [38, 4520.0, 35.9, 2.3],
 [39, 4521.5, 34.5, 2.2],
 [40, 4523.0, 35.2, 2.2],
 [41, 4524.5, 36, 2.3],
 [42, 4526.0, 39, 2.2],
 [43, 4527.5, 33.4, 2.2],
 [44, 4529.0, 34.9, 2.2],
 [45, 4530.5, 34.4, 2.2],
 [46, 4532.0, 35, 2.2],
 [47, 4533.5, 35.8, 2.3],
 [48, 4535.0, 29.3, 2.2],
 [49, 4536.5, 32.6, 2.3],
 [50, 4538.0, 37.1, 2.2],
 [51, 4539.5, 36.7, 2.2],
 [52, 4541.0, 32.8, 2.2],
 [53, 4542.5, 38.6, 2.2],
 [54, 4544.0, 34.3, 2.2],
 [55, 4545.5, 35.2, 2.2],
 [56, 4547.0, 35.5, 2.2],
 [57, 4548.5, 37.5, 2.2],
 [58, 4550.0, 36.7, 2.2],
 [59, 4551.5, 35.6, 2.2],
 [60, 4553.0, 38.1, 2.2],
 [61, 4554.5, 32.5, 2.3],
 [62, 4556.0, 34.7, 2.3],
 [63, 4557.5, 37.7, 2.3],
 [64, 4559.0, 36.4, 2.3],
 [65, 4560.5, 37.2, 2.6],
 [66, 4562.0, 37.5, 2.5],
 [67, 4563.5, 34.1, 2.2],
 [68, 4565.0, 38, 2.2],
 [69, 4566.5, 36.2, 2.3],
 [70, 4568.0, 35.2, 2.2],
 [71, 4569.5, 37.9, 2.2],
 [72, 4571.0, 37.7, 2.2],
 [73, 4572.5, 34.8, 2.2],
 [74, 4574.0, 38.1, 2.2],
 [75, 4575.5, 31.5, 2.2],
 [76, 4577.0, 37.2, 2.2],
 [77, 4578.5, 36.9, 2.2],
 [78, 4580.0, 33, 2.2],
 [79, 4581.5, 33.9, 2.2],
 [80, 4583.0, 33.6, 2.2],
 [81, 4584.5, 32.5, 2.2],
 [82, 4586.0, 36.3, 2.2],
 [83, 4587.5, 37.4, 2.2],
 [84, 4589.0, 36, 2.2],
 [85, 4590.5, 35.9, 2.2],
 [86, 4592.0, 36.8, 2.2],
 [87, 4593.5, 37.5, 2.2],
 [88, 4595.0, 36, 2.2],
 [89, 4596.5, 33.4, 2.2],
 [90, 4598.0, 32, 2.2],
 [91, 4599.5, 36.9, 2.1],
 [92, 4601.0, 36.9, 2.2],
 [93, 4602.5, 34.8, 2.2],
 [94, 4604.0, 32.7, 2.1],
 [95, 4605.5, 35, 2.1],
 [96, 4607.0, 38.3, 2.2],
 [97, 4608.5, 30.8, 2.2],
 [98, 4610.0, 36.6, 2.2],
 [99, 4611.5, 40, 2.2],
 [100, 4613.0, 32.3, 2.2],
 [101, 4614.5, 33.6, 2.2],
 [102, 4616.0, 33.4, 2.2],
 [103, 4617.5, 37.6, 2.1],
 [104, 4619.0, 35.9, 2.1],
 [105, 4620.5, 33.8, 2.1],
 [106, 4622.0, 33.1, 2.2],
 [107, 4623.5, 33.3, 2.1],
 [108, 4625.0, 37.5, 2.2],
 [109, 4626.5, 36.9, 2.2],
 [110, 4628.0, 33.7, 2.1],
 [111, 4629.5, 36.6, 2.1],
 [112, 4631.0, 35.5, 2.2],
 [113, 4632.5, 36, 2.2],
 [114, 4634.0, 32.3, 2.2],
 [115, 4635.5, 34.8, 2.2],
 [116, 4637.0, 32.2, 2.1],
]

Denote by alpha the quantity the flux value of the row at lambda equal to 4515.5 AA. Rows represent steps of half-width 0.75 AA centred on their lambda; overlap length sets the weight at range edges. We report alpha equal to 38.6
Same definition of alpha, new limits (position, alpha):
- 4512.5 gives 35.2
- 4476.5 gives 33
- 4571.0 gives 37.7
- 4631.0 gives 35.5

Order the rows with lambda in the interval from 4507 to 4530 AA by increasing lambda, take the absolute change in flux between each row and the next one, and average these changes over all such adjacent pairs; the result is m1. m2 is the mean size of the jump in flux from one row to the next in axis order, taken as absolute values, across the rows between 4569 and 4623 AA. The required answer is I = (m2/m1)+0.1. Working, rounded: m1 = 2.6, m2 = 2.5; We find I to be 1.08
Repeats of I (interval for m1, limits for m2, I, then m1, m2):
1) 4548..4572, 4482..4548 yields 1.45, 2.0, 2.8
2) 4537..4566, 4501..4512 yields 1.44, 2.4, 3.2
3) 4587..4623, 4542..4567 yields 0.95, 2.5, 2.1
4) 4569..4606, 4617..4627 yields 0.86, 2.1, 1.6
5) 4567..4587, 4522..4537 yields 1.05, 2.6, 2.5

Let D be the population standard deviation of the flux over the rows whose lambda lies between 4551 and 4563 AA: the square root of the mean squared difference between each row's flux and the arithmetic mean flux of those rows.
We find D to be 1.76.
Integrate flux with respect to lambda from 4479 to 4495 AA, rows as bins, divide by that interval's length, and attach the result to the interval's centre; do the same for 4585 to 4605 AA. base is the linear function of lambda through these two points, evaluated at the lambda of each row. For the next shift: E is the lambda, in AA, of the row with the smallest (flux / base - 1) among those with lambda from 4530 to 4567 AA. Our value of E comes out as 4535.0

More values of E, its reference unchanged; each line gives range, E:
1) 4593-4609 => 4608.5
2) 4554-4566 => 4554.5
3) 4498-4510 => 4508.0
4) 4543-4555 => 4554.5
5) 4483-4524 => 4484.0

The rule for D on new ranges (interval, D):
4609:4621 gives 2.43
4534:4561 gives 2.35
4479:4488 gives 3.53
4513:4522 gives 1.77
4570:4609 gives 2.17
